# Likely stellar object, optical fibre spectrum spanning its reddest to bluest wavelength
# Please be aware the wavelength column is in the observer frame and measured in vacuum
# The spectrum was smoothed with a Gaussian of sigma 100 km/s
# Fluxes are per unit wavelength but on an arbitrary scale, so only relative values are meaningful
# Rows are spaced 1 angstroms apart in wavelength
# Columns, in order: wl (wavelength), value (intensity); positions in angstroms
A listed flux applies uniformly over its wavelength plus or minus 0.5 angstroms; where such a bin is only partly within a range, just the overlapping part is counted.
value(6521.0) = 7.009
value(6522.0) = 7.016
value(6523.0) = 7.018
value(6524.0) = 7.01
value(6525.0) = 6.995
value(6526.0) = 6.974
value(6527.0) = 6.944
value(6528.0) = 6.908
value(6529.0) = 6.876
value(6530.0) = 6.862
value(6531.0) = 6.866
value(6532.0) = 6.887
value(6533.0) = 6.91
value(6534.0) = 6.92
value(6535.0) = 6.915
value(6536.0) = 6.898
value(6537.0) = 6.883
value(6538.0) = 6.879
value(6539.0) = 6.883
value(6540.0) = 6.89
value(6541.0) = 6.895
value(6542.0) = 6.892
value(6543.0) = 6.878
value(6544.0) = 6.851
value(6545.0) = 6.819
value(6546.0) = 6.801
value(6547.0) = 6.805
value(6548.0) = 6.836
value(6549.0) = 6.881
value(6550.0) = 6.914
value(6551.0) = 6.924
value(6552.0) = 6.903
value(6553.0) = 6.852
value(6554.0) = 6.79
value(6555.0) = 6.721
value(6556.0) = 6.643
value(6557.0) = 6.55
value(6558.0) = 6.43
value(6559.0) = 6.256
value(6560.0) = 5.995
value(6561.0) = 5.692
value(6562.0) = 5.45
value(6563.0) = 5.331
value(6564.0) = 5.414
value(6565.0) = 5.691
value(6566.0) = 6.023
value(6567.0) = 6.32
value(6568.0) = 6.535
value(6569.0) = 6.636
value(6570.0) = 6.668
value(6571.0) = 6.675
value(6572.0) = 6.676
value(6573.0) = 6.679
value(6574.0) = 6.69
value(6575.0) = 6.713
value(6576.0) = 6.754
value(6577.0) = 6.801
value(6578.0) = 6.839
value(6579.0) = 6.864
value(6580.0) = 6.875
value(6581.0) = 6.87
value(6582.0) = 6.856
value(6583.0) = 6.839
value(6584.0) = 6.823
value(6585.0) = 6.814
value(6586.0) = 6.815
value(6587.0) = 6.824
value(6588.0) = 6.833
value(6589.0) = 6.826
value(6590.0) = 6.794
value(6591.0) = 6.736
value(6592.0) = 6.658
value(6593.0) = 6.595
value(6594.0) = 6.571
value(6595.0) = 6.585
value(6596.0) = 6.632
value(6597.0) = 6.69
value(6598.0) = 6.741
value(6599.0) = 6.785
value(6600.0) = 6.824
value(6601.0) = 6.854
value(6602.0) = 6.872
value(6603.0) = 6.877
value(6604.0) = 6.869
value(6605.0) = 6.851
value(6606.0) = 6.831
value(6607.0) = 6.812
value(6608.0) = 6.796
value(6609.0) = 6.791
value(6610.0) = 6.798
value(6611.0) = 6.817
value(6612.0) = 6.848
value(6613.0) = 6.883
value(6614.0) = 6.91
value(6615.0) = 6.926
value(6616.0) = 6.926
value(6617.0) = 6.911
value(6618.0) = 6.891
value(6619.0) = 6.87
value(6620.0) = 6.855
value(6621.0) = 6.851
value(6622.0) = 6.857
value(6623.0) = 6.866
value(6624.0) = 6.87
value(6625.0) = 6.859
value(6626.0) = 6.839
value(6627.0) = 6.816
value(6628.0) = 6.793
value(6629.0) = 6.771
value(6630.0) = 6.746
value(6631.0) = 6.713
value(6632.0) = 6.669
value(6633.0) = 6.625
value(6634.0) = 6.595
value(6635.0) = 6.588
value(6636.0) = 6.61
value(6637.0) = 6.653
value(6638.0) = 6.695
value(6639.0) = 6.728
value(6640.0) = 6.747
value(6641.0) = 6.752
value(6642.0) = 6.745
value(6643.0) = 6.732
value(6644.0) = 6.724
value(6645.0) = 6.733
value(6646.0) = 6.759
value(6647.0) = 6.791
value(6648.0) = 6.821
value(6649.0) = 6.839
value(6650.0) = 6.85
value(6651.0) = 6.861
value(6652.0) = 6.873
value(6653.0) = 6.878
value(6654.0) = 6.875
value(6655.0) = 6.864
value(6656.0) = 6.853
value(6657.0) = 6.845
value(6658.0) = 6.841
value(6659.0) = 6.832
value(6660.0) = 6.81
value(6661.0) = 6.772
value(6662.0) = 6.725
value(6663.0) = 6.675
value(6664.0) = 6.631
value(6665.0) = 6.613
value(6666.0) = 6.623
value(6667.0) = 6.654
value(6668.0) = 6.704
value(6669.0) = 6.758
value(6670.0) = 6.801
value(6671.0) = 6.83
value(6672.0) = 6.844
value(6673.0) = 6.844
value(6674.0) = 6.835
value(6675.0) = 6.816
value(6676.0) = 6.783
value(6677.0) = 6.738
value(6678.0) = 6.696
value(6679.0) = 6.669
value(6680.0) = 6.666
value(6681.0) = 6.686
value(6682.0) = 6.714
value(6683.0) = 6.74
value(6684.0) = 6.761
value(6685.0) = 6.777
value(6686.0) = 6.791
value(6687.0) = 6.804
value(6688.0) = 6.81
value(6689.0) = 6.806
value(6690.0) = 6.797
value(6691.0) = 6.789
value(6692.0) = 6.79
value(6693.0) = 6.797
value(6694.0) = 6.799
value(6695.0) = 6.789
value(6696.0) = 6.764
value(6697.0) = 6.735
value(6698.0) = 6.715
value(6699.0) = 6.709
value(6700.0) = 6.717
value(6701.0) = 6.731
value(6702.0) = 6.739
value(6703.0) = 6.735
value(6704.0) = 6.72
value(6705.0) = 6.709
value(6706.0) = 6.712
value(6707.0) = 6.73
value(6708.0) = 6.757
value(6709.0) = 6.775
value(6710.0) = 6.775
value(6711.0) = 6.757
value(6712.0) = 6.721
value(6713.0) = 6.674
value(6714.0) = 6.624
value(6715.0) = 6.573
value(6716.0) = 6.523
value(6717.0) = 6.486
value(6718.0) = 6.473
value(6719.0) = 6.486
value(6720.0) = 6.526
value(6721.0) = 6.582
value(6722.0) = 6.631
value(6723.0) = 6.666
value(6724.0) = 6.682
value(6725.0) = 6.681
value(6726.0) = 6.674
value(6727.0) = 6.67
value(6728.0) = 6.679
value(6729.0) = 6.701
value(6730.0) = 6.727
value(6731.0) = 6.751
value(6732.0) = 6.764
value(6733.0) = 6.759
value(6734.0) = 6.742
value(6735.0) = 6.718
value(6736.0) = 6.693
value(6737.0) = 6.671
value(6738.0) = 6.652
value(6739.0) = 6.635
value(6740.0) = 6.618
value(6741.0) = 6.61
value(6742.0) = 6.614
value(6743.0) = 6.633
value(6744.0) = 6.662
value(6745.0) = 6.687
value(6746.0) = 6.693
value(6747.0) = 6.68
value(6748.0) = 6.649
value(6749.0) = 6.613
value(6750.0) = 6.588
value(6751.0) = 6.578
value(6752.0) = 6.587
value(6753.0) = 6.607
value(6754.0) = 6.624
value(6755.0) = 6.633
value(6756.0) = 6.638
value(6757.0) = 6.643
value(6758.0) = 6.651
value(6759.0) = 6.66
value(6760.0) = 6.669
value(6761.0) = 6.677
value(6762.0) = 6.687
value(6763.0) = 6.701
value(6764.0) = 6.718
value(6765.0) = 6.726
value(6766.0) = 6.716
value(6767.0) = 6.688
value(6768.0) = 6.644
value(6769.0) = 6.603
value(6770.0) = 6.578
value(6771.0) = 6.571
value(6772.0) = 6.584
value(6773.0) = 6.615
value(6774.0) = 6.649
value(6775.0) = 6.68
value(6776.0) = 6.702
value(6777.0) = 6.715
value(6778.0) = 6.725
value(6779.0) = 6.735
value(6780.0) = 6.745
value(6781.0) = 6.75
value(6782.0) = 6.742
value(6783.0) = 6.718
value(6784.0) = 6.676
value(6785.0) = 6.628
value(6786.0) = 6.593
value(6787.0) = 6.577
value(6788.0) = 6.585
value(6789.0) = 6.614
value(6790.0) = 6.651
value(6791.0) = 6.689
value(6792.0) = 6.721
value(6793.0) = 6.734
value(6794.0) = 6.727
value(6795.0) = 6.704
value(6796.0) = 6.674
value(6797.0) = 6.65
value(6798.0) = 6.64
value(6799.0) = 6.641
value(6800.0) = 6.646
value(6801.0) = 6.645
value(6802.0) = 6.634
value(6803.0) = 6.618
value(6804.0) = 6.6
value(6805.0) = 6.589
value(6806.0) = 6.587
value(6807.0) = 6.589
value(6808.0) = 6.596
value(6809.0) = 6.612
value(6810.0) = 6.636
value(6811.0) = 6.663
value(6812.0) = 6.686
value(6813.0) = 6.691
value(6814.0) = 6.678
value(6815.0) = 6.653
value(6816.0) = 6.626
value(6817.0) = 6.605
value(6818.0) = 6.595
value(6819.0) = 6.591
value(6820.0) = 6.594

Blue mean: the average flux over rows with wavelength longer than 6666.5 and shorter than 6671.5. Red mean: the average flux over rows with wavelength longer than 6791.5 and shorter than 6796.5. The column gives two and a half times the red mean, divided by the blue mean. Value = 2.49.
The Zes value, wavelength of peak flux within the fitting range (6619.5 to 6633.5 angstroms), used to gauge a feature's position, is 6624.0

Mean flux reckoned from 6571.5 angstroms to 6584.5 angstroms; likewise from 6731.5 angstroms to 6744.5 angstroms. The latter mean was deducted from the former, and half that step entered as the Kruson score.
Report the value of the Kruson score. 0.06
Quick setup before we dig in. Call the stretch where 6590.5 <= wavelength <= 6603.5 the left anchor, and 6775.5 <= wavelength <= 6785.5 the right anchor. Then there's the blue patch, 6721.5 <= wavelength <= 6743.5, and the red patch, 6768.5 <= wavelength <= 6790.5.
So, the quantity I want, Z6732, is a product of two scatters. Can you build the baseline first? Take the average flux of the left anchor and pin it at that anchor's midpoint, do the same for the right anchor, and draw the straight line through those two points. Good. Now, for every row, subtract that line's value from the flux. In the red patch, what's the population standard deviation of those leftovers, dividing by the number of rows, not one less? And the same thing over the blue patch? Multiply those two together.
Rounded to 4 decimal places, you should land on 0.0029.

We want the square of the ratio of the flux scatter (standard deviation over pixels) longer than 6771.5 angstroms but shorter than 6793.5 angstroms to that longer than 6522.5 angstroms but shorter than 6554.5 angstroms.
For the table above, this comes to 1.2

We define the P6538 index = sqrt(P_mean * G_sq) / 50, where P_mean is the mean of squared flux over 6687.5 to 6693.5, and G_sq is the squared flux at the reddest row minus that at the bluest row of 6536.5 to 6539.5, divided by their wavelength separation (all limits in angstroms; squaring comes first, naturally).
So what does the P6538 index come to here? 0.000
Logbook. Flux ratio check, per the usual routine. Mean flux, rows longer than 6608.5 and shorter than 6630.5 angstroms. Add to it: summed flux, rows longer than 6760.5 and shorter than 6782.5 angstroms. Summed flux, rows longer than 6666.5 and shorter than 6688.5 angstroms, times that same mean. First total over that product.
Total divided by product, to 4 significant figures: 0.1510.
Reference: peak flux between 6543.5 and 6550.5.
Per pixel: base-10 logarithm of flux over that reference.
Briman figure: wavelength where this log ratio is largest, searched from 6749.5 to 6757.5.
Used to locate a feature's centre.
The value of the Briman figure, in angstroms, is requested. 6757.0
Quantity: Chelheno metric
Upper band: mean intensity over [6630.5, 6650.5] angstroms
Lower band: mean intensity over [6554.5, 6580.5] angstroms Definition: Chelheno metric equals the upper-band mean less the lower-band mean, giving 0.34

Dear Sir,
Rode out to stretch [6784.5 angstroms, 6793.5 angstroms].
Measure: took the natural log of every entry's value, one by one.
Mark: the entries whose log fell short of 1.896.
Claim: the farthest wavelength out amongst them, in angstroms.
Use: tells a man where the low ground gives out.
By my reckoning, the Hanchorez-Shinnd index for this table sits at 6790.0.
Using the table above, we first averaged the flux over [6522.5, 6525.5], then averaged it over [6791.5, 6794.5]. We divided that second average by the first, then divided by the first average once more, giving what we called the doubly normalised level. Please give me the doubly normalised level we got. 0.137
